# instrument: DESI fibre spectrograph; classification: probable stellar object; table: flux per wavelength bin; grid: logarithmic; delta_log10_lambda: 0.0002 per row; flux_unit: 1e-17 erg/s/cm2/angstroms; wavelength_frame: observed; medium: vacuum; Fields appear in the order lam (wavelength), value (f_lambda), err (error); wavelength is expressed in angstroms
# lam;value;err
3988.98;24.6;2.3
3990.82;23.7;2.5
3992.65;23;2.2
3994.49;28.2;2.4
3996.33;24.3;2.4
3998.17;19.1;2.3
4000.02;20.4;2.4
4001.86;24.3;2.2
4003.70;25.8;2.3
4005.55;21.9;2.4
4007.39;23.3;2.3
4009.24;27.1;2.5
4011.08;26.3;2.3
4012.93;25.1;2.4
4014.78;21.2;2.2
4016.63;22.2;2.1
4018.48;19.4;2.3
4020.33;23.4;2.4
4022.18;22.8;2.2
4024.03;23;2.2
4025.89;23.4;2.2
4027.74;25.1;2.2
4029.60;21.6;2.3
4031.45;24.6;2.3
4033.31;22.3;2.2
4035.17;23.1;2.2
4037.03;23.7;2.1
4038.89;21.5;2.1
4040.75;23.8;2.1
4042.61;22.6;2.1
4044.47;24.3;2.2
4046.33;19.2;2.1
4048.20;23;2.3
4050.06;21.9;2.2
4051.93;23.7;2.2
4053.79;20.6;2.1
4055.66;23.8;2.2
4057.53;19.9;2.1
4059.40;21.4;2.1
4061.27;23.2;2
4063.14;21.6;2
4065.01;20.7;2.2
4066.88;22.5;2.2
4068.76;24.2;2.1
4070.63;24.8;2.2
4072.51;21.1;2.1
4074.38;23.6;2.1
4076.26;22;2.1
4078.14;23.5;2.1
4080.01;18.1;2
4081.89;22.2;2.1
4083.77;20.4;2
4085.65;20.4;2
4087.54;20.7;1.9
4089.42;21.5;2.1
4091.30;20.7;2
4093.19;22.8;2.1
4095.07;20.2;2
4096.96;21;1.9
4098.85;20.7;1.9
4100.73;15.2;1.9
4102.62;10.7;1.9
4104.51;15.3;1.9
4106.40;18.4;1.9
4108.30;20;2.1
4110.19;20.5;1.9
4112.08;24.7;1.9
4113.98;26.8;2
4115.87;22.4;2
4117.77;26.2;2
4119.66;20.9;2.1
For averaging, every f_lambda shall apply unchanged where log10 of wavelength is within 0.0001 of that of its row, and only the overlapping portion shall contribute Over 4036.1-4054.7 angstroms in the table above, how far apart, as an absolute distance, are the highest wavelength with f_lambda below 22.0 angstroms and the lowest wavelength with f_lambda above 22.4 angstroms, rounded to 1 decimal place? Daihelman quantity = 16.8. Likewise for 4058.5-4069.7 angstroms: 3.7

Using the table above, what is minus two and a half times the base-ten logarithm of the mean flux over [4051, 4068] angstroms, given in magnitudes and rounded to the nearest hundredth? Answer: -3.35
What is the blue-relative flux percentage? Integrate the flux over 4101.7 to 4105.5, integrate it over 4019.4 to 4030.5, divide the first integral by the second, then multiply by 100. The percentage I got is 19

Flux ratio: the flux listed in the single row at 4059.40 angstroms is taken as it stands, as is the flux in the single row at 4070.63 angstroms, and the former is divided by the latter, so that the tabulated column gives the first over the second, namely 0.86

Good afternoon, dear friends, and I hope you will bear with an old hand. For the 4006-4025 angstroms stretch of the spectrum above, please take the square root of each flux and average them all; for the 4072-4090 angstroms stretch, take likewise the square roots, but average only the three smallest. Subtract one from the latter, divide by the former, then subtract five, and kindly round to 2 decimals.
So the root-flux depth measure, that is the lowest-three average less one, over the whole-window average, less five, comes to -4.29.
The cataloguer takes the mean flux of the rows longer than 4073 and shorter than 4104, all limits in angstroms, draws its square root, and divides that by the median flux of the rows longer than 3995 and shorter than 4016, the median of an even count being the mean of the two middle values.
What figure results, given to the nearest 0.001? 0.185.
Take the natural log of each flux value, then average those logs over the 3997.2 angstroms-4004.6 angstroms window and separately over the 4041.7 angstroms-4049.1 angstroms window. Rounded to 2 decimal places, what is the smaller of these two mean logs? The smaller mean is 3.10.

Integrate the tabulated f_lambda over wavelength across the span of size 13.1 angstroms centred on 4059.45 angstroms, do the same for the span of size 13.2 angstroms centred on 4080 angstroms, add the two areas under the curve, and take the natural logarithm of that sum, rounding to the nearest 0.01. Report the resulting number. 6.34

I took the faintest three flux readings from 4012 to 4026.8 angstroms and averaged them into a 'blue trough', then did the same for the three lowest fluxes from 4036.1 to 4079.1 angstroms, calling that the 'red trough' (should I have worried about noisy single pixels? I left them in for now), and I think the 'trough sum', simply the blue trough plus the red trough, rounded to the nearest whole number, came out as 41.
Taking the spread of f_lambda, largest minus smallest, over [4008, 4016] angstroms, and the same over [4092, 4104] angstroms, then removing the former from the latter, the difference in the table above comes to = 6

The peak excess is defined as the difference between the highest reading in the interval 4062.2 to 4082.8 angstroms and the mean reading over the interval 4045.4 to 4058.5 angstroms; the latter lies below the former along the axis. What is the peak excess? 3.1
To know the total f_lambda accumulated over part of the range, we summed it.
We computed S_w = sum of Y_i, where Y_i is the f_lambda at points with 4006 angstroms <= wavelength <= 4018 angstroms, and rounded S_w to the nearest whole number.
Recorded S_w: 145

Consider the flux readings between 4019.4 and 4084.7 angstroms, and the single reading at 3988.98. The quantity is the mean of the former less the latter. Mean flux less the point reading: -2.1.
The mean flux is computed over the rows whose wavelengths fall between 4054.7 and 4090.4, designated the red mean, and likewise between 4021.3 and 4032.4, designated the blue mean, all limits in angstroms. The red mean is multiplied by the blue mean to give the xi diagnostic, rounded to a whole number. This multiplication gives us 512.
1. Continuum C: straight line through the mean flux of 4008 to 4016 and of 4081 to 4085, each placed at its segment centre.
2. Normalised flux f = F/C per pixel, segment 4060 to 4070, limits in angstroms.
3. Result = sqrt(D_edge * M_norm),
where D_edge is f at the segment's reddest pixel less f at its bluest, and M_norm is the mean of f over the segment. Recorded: 0.25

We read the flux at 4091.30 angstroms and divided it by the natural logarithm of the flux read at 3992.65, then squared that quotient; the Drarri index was 44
